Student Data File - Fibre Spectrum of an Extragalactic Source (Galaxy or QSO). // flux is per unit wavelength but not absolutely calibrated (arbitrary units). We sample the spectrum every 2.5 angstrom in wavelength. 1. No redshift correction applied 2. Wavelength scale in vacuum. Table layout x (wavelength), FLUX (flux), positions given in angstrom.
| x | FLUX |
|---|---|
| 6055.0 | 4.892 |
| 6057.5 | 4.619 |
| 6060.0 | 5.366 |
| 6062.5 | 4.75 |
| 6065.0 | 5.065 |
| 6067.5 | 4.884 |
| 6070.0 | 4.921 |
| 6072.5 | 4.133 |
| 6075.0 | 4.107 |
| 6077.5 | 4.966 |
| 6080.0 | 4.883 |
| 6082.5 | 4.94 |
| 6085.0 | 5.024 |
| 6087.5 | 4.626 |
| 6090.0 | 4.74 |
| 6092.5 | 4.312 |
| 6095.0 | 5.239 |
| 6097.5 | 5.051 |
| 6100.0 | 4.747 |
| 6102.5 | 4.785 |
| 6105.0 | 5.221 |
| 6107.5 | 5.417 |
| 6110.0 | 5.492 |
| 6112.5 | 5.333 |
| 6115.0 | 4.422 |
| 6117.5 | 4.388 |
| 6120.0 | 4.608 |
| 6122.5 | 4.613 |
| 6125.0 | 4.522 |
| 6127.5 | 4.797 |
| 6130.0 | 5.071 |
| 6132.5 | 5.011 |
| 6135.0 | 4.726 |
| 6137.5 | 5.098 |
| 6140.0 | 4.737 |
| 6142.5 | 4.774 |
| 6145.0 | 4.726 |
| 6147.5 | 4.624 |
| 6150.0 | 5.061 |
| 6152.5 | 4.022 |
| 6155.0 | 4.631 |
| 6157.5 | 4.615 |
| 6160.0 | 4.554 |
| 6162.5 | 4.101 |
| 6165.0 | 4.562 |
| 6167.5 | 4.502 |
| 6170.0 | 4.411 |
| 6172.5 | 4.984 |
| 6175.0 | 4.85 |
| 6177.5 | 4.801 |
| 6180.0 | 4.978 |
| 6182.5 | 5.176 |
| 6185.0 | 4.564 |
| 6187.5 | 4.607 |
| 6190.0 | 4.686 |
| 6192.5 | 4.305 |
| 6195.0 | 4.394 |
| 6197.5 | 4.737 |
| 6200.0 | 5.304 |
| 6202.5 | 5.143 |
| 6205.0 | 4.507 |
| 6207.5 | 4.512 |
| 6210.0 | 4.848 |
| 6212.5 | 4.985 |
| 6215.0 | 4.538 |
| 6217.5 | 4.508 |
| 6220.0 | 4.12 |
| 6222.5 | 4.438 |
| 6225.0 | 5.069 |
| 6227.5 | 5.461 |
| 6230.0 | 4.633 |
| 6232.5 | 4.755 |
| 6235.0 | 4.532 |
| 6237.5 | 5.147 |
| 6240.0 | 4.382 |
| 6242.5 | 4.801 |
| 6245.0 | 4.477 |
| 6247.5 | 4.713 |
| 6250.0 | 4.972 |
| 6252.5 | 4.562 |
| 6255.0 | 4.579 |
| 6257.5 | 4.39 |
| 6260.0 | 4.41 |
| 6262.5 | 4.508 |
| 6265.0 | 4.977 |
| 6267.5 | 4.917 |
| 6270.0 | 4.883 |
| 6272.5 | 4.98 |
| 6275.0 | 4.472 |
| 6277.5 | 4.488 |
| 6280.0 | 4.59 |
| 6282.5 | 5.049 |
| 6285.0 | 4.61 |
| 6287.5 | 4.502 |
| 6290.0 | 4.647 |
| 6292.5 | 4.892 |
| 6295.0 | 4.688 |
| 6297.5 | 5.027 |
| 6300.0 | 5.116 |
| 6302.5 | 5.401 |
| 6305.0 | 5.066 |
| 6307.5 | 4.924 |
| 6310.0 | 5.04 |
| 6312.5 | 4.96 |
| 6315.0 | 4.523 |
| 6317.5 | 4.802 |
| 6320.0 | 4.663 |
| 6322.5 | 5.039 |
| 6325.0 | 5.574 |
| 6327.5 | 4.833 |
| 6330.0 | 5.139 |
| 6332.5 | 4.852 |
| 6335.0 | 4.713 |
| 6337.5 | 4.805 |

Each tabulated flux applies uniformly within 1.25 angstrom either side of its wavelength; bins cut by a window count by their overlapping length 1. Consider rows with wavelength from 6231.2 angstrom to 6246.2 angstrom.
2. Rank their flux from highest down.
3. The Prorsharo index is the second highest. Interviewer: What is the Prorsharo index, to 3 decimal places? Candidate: 4.801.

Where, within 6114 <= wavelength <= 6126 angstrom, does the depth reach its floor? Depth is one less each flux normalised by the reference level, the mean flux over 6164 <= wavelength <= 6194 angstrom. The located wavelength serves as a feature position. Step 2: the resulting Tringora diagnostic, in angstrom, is 6122.5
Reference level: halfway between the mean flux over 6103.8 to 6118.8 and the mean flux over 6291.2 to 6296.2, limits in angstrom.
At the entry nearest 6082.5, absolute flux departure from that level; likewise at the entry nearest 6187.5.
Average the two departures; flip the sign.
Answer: -0.17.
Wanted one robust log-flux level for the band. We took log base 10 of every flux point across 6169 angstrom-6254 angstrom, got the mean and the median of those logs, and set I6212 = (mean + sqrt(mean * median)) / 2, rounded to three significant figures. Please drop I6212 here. 0.674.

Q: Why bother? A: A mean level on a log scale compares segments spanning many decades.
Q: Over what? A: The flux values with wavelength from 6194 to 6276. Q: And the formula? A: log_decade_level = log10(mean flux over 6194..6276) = 0.674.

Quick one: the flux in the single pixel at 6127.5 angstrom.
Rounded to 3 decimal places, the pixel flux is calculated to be 4.797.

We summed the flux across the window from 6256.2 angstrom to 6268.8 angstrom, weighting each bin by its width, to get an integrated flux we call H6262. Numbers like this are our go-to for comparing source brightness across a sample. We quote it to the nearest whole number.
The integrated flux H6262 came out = 58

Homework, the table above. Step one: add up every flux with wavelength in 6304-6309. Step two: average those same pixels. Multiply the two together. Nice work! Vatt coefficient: 50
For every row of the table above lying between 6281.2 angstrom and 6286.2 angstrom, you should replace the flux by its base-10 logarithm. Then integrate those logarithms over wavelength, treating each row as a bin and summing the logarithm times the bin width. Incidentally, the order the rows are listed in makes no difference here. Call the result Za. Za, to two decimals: 3.42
